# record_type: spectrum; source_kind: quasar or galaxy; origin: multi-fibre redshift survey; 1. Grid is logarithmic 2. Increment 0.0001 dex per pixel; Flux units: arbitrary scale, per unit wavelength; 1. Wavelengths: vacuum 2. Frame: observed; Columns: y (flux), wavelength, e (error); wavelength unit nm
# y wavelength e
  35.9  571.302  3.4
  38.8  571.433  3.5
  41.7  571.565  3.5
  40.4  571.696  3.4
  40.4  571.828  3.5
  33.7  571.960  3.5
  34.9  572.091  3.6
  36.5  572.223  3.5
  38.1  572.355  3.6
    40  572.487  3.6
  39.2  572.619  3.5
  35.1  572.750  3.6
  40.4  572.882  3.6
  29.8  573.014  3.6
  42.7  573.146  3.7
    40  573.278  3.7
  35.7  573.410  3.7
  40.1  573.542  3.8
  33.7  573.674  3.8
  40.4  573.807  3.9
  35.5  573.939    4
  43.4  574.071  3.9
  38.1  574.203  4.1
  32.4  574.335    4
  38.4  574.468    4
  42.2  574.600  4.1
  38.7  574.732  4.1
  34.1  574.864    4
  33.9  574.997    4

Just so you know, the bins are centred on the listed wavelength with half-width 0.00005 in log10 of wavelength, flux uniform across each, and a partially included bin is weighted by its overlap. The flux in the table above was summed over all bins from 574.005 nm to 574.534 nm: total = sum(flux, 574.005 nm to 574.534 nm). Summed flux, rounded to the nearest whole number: 152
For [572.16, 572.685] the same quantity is 154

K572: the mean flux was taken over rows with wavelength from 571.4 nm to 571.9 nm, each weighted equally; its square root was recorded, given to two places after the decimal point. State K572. 6.35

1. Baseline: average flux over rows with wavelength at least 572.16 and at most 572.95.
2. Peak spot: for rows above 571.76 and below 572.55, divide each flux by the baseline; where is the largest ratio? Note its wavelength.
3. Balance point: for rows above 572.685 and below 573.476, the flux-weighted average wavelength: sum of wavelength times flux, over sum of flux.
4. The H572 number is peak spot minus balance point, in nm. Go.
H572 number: -1.26 nm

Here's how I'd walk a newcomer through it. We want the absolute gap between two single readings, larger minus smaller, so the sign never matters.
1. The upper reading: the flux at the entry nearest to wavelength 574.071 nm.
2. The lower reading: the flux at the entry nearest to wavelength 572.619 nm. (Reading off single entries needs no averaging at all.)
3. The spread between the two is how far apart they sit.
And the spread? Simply 4.2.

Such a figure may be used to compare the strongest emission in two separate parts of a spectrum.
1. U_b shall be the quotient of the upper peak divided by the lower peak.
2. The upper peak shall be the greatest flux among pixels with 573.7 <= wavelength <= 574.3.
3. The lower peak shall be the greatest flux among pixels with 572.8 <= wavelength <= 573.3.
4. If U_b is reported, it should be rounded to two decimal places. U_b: 1.02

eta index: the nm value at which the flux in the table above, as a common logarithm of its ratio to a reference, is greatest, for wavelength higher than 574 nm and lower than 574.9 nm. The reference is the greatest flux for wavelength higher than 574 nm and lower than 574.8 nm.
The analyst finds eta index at 574.071 nm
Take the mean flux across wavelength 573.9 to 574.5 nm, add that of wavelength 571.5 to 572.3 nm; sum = 75.5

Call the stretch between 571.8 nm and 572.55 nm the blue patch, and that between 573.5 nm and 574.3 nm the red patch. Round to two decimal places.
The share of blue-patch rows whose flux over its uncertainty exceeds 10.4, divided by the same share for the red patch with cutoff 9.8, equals 1.33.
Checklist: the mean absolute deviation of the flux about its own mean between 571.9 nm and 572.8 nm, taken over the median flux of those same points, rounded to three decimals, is 0.054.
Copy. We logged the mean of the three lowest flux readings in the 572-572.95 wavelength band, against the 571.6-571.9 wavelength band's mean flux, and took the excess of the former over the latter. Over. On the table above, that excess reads -4.90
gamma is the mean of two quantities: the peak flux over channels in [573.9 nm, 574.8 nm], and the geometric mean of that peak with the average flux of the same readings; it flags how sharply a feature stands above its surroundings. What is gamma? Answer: 42.1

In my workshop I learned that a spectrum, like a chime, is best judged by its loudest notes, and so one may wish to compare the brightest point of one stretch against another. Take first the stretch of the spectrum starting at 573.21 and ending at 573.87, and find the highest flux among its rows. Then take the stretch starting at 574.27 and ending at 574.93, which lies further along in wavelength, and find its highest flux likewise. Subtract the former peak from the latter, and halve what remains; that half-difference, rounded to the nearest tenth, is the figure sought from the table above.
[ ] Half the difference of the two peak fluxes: 0.9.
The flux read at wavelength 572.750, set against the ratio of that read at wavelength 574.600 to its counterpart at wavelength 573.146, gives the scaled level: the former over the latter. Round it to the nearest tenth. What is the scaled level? 35.5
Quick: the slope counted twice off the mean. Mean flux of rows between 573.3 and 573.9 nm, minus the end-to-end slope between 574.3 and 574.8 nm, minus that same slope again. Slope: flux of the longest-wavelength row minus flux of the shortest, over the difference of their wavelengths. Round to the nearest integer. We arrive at 6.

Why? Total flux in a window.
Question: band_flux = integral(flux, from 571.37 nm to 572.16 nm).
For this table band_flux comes 30.3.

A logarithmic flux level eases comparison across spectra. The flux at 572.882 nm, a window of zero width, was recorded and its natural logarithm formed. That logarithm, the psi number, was 3.70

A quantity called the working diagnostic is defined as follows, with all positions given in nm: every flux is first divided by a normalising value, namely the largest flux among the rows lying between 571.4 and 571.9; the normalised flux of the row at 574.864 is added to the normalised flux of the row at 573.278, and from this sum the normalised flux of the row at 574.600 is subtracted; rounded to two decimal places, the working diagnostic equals 0.76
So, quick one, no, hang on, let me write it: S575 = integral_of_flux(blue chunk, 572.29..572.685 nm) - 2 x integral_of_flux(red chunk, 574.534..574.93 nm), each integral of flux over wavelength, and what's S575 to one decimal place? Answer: -15.0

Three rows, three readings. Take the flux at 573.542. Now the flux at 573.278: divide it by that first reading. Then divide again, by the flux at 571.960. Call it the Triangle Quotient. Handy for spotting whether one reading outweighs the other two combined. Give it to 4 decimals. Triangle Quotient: 0.0296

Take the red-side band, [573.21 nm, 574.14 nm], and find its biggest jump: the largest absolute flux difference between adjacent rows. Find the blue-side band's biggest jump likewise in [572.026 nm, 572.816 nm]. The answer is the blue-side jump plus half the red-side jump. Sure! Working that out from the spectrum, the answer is 8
